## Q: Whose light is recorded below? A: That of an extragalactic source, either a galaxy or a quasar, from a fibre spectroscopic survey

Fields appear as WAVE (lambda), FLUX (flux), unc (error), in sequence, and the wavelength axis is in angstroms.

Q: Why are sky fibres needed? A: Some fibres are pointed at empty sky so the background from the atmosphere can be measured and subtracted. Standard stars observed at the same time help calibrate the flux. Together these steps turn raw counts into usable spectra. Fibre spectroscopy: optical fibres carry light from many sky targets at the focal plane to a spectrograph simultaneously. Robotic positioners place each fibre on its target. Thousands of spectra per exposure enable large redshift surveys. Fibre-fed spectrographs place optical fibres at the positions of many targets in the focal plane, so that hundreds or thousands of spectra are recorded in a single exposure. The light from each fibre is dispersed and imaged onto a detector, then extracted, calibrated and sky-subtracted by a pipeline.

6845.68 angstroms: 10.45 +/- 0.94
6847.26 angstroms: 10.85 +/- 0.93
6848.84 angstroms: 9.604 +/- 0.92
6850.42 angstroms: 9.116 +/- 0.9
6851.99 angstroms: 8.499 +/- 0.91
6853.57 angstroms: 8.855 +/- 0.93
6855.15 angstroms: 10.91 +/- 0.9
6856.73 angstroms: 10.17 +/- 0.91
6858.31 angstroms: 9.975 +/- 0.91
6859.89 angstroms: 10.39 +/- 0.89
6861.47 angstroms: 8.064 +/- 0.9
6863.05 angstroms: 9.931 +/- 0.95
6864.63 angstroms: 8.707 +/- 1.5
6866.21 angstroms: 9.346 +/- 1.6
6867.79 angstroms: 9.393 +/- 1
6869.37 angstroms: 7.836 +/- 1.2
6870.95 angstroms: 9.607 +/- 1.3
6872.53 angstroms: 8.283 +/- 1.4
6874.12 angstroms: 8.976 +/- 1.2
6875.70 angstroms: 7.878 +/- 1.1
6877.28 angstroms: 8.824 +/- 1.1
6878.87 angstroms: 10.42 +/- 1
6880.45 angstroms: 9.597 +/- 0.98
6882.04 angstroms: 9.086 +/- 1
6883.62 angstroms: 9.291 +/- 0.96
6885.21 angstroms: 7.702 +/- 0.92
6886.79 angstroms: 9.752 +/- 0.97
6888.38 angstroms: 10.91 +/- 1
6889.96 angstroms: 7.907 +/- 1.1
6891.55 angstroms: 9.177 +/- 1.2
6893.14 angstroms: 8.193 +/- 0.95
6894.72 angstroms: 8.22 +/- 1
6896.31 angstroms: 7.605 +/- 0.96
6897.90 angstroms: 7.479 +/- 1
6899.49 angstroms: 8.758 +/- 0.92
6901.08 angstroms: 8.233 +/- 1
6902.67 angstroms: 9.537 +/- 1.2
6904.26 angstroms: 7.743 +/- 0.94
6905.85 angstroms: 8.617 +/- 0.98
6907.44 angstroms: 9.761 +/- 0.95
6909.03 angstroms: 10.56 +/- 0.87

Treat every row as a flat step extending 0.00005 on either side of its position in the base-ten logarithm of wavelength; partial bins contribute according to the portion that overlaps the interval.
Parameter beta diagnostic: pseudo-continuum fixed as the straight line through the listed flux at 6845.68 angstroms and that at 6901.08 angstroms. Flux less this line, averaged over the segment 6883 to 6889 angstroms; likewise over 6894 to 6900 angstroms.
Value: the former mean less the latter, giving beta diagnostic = 1.0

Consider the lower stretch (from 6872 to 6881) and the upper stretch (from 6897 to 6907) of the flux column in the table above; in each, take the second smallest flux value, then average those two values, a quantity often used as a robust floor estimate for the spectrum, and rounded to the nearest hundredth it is 8.01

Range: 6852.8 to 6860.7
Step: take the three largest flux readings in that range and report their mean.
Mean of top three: 10.5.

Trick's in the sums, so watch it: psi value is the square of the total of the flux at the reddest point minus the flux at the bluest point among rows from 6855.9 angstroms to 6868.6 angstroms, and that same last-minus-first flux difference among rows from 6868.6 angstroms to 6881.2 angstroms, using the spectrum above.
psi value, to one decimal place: 1.0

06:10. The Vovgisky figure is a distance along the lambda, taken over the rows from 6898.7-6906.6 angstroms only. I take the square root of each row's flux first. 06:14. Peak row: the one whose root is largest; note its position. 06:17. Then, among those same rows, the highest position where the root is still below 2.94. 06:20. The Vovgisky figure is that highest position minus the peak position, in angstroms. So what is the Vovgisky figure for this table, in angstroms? 3.2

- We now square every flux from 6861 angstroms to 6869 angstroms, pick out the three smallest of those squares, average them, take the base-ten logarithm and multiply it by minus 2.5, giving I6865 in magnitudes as -4.70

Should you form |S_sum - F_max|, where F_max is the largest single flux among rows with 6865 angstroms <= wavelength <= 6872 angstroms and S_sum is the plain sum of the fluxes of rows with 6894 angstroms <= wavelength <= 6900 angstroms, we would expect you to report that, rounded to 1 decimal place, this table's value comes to 22.5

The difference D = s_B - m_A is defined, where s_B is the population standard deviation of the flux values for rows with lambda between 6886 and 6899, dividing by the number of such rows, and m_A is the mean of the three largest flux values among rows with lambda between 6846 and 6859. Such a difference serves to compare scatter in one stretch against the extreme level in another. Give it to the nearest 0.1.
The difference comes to -9.5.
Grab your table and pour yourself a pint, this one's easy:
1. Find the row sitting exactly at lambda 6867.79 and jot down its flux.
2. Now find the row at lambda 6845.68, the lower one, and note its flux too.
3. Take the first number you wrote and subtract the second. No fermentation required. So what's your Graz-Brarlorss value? -1.1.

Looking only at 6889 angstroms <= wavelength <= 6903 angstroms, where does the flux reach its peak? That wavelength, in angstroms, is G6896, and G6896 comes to 6902.67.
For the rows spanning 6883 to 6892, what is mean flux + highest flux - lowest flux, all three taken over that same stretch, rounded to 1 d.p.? 12.3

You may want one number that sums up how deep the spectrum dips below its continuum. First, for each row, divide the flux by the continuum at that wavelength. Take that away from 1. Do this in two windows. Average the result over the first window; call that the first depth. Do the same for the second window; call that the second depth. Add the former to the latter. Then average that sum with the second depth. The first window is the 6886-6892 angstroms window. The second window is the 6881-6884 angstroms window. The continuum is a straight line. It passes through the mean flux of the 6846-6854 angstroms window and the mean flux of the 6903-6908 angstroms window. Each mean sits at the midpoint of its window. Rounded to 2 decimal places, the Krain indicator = -0.05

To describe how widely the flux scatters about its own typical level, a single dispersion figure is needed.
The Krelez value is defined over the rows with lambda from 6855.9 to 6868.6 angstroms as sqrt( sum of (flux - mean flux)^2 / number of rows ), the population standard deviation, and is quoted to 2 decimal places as 0.74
